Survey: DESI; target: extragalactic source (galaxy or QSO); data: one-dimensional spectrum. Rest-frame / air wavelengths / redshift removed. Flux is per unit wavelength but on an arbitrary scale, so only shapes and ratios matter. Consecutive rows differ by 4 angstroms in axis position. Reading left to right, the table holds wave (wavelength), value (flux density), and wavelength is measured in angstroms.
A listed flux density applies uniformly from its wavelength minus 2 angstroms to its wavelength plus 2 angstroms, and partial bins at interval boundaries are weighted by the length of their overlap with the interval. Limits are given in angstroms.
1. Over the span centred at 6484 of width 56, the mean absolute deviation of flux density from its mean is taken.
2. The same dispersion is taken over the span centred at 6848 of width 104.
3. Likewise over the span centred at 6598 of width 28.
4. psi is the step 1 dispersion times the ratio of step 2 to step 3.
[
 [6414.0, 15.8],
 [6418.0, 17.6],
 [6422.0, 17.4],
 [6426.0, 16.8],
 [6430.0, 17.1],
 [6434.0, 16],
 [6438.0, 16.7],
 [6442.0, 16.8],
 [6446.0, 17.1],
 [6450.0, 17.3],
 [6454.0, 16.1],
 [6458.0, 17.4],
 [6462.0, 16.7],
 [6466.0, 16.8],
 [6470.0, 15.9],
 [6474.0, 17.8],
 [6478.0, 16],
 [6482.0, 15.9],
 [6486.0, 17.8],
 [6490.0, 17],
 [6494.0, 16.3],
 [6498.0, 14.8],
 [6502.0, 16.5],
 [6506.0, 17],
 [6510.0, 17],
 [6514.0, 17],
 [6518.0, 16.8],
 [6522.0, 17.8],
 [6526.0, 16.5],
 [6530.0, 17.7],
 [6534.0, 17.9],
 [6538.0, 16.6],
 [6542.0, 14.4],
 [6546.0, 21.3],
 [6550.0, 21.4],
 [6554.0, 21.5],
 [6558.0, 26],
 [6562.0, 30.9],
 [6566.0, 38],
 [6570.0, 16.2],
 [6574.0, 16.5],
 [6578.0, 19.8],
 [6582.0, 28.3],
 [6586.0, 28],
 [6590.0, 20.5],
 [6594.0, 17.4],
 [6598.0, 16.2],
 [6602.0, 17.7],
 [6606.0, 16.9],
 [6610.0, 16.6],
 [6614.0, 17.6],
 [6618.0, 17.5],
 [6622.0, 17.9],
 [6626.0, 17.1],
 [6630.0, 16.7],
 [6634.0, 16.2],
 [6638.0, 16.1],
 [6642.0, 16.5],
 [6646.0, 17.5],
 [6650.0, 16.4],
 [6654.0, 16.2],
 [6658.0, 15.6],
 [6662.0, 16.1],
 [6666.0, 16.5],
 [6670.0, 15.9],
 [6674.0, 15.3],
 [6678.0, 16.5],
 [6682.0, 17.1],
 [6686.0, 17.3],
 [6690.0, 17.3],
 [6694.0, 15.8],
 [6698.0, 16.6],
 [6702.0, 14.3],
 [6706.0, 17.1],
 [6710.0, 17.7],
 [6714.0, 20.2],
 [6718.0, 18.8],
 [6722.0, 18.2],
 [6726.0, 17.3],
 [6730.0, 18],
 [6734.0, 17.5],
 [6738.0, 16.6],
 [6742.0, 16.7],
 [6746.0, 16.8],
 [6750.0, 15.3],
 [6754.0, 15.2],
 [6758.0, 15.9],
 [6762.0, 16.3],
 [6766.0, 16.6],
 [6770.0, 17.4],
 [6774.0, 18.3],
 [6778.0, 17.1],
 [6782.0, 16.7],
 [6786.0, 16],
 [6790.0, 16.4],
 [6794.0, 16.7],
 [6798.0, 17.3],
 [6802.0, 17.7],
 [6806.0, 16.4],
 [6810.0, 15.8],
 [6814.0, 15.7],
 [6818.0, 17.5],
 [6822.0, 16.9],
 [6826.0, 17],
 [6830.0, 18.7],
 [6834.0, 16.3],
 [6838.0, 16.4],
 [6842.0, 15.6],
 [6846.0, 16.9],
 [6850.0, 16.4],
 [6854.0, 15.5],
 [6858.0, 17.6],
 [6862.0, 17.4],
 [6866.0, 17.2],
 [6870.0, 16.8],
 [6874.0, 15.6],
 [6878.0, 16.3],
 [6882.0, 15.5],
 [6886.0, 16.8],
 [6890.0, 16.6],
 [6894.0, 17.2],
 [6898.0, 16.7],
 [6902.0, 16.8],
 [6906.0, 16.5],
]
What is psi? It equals 0.13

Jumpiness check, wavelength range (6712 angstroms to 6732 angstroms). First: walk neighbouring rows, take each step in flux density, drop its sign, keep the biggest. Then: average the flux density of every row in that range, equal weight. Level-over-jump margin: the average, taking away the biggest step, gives 17.1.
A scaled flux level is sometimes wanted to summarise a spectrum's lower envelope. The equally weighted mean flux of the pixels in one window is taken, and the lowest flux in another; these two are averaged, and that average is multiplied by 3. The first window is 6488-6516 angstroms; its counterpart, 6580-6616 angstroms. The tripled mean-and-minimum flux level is 49.1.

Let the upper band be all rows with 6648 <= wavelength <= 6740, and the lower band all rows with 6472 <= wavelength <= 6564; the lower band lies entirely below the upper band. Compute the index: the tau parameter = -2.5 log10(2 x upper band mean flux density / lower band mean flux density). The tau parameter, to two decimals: -0.66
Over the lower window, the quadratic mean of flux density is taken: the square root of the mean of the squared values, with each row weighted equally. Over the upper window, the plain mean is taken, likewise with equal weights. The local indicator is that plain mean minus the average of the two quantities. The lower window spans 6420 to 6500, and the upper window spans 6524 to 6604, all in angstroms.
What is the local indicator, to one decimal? 2.2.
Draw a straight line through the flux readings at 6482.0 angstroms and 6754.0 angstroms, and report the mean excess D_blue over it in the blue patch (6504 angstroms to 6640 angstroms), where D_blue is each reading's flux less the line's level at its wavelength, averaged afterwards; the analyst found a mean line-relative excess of 3.8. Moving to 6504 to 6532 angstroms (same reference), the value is 1.3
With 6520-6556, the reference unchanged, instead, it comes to 2.6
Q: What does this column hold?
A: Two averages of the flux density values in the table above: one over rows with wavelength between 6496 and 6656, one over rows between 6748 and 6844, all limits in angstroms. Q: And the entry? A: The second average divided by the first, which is 0.88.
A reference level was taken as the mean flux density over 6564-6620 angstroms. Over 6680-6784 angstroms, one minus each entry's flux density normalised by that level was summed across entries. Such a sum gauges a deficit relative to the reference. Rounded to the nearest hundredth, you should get 4.45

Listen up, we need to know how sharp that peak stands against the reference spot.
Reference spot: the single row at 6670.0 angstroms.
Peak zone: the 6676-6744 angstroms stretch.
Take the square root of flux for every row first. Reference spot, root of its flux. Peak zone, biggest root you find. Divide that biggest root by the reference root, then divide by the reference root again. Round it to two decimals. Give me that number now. 0.28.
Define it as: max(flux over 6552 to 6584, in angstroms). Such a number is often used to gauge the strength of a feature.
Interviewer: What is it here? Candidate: 38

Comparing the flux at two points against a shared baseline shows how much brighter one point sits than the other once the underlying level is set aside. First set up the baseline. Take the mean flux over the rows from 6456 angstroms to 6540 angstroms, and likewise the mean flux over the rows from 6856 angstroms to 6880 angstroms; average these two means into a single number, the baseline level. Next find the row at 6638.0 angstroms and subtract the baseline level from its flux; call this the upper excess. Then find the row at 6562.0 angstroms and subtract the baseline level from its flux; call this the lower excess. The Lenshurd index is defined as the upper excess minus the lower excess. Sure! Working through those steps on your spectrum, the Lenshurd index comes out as -14.8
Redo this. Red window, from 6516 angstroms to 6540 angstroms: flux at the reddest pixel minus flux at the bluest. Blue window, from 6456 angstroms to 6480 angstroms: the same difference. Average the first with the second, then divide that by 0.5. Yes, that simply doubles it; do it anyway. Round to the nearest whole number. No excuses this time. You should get -2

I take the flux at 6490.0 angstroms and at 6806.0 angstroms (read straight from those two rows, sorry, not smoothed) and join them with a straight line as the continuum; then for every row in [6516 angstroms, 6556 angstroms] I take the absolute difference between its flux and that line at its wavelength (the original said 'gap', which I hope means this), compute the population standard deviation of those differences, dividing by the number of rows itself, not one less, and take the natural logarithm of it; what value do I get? 0.6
